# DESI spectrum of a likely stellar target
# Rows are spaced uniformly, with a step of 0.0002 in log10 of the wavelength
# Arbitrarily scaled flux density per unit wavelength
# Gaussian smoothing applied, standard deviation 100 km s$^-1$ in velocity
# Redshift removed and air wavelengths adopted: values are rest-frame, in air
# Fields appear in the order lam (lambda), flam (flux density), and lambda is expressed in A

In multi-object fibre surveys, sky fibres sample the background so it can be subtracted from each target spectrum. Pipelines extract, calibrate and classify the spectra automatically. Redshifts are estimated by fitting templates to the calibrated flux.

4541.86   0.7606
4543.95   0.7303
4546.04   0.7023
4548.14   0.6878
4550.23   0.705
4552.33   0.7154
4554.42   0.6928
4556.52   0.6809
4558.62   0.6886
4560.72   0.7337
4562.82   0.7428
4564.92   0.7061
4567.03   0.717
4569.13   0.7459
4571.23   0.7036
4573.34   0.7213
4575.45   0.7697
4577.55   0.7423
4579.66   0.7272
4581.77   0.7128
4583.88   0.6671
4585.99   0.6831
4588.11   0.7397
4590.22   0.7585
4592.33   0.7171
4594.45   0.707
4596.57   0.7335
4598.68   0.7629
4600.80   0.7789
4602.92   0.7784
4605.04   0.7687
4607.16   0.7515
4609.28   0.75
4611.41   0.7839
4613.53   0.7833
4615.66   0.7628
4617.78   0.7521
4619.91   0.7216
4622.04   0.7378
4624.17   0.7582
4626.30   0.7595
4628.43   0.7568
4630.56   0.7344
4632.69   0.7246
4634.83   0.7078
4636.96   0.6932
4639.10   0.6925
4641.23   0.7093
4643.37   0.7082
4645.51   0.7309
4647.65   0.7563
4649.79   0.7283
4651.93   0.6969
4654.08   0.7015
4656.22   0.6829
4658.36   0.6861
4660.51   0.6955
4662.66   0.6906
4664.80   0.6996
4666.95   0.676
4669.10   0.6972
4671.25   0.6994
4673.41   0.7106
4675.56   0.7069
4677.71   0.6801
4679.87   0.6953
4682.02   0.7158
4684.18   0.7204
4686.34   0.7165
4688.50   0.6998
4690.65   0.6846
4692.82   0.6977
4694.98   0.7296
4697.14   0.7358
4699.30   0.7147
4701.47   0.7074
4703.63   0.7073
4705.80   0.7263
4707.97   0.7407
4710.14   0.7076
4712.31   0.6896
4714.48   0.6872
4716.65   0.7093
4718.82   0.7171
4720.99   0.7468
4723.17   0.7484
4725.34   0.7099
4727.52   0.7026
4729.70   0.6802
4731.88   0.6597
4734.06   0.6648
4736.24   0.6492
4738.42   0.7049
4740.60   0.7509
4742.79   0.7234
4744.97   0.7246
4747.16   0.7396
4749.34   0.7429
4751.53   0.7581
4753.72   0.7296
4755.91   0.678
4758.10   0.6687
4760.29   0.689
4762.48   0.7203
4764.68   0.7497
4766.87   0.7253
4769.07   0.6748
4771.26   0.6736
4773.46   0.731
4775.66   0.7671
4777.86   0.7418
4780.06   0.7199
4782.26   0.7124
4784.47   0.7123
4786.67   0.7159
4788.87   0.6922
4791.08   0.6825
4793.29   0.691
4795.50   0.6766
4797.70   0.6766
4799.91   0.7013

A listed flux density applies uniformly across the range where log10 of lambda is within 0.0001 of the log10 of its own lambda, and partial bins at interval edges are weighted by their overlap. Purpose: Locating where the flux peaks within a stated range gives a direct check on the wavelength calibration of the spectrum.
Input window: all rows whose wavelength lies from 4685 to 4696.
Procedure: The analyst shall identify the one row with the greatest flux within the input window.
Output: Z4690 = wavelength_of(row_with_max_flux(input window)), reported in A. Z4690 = 4694.98 A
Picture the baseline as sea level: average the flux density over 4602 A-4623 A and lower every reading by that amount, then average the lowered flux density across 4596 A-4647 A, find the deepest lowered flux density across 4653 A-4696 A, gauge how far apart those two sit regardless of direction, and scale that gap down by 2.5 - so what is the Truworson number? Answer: 0.027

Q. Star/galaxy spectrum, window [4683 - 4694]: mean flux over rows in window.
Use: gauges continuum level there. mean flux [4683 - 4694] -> 0.704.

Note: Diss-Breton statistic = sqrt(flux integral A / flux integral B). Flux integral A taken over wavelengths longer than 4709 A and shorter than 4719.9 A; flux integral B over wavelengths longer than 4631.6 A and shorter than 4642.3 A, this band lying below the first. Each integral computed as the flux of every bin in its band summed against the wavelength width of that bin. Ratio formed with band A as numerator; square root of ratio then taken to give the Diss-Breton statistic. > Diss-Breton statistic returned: 1.01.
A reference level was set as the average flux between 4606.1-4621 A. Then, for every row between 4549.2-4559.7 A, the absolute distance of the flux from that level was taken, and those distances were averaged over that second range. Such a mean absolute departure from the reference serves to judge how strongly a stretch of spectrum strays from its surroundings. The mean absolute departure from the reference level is 0.061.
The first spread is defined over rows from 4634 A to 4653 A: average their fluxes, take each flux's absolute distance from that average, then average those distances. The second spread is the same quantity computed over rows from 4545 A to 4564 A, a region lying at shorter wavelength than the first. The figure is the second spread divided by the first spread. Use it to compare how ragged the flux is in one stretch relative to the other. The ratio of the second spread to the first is 1.01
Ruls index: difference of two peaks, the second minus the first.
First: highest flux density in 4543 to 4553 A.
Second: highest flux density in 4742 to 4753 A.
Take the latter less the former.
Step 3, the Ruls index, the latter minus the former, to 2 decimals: 0.03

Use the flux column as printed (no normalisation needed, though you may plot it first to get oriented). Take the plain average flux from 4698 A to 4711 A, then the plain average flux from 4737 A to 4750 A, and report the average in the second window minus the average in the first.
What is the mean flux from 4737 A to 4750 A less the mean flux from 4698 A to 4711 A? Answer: 0.01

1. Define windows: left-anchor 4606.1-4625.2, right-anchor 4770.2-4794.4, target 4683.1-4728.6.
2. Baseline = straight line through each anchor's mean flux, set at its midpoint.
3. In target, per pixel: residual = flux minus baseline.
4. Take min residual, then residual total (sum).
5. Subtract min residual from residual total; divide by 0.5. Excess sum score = -0.7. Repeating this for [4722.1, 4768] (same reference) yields -0.3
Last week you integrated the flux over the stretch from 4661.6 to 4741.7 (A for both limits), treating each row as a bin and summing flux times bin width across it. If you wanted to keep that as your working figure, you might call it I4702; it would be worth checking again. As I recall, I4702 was 56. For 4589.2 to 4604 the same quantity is 11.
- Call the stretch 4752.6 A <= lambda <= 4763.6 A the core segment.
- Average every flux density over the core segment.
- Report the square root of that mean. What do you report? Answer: 0.835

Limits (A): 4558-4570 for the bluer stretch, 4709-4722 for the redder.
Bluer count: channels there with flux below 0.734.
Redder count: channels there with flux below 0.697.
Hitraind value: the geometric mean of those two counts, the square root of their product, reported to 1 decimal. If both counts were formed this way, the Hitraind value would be 2.8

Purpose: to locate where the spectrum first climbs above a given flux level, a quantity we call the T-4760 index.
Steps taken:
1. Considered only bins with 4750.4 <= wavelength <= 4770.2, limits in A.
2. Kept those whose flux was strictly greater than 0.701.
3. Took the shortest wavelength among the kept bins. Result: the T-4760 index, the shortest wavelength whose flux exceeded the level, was 4751.53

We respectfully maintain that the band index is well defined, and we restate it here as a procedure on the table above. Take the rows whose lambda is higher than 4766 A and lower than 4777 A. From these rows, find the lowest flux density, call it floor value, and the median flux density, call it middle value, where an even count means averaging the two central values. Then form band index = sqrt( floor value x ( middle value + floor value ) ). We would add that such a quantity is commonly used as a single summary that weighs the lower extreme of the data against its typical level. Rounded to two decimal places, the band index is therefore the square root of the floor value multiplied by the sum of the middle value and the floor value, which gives 0.97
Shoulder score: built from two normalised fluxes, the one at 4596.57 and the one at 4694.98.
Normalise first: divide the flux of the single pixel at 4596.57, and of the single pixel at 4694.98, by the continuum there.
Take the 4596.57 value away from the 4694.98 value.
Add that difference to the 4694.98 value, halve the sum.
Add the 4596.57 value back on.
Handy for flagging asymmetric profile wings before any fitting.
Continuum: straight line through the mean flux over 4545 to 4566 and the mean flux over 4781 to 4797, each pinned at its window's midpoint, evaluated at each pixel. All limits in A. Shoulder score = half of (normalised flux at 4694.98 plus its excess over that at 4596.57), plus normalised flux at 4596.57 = 1.56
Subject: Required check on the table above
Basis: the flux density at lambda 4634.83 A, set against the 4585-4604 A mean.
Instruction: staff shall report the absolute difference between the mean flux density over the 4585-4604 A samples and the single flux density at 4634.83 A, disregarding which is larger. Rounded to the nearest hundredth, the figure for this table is 0.03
